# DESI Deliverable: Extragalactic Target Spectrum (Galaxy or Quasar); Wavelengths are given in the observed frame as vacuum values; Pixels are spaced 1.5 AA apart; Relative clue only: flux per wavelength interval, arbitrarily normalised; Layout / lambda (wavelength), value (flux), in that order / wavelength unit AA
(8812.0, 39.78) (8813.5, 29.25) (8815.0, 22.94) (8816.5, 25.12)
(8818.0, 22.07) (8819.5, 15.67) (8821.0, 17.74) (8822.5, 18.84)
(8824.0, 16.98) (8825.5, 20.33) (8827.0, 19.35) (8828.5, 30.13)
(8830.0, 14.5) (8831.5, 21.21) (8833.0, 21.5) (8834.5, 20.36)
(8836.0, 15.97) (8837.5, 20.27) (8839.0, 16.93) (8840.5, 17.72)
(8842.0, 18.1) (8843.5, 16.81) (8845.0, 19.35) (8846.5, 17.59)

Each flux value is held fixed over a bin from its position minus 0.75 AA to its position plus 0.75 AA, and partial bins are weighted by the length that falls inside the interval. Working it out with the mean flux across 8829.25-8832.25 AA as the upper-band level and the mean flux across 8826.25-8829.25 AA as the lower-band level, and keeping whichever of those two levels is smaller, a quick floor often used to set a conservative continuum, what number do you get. 17.9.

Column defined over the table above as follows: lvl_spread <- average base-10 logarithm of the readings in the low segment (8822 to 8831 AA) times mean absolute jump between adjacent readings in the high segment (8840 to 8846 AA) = 1.8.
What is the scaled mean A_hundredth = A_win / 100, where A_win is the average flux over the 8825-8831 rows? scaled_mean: 0.211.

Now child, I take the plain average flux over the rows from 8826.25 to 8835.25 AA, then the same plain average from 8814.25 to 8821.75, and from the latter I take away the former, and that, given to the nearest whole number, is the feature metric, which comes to 0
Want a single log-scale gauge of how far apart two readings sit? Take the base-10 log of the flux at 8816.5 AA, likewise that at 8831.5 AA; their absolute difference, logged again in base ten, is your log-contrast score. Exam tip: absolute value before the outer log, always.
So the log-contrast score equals -1.1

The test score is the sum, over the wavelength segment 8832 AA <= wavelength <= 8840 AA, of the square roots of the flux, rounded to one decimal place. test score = 21.8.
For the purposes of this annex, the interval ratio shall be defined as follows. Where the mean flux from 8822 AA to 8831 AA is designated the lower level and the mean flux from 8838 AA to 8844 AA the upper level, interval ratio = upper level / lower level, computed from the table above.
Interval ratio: 0.87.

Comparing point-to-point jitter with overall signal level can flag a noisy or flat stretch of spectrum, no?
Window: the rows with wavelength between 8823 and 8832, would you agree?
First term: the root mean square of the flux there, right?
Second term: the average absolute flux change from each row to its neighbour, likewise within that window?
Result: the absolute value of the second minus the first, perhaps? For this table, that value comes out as 13.5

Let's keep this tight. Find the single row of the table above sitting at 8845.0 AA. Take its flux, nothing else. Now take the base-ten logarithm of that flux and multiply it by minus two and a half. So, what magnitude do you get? -3.22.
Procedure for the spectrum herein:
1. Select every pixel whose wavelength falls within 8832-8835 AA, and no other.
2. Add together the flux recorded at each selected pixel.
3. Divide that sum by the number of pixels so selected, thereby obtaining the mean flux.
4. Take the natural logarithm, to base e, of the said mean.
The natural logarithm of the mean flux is 3.04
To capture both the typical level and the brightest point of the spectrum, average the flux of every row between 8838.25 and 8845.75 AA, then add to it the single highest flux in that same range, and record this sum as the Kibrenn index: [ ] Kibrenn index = 37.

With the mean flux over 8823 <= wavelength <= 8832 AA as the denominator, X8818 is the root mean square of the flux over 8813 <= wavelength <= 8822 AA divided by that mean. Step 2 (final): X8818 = 1.11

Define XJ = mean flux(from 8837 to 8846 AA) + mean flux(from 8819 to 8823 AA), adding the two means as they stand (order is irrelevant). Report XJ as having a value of 35.6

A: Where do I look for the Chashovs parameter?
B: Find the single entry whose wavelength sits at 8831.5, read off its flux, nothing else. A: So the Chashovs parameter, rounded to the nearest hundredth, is 21.21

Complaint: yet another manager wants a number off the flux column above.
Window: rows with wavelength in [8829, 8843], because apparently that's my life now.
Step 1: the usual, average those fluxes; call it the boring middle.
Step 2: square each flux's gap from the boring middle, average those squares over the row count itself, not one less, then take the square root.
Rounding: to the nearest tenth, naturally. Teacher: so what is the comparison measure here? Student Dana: 2.3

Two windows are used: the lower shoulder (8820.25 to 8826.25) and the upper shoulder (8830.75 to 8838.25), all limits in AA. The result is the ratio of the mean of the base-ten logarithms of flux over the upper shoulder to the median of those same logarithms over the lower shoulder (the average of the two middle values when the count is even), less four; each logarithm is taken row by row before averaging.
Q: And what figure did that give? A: -2.97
